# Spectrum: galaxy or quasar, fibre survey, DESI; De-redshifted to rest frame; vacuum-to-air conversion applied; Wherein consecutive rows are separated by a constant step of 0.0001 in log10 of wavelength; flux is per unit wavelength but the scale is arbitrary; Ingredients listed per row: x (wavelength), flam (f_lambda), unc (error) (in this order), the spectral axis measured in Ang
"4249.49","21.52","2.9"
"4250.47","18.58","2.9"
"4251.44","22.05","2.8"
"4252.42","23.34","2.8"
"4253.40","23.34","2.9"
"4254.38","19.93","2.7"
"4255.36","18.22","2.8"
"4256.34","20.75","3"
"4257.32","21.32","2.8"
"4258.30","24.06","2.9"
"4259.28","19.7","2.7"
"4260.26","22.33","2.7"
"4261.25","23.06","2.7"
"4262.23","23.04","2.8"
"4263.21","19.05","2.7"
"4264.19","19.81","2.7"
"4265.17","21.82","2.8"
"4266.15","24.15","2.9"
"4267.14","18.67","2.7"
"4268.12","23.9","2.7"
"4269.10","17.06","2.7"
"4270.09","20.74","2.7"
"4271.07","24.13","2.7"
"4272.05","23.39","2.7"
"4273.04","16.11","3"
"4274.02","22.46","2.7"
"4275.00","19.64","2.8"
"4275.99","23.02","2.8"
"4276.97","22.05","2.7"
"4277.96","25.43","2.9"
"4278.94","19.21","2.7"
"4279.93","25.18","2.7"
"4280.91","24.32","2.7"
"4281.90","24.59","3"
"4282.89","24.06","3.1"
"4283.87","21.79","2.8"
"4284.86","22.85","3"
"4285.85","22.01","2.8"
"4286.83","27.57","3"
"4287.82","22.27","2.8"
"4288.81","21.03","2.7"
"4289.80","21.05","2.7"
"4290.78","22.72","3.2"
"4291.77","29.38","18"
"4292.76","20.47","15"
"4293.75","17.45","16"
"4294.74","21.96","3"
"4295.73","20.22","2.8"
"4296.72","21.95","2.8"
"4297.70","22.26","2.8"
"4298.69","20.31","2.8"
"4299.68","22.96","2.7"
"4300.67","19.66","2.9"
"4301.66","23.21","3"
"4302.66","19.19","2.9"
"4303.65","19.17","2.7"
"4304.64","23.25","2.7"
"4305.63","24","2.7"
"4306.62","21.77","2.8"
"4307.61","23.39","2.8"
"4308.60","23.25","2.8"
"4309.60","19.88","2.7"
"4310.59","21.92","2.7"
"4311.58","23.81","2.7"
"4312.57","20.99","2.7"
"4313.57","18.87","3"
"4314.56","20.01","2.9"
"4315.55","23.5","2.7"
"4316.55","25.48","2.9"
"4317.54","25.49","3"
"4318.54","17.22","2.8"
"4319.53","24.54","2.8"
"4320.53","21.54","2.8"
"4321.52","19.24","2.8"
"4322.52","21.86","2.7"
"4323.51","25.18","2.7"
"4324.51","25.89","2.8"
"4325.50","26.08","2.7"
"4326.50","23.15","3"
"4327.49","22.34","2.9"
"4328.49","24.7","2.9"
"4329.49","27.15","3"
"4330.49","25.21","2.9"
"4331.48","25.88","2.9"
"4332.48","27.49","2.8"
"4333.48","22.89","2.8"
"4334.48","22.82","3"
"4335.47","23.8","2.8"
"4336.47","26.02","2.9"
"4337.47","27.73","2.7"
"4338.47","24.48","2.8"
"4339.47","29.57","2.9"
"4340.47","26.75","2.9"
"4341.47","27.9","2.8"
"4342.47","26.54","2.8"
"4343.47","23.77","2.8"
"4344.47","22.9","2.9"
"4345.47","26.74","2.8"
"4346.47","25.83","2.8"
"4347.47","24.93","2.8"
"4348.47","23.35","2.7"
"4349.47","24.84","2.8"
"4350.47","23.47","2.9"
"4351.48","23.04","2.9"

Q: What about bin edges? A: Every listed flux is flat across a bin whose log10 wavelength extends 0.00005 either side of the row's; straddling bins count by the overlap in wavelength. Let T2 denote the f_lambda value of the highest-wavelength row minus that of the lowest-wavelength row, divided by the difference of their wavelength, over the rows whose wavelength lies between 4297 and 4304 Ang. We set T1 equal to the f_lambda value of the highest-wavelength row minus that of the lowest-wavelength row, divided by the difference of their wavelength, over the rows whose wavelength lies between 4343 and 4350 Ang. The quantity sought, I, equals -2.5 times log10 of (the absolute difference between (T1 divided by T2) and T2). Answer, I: 1.9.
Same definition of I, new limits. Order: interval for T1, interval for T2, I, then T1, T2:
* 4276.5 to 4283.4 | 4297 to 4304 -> 2.2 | 0.3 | -0.5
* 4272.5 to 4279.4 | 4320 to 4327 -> -0.6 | 0.5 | 0.3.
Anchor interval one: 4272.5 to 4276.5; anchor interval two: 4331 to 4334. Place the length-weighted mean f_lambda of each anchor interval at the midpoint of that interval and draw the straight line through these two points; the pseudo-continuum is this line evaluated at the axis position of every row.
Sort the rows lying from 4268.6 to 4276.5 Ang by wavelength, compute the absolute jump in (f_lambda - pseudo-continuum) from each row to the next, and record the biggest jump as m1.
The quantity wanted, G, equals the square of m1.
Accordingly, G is 54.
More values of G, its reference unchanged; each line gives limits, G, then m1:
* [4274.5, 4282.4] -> 40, 6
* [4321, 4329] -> 10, 3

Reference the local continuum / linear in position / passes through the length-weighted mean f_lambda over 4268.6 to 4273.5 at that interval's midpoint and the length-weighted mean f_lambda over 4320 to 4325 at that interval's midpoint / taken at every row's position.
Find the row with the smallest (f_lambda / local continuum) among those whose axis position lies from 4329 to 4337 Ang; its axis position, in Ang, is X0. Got 4334.48 Ang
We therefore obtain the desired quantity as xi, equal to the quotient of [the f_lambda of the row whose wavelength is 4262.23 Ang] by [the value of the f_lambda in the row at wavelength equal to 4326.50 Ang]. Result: 1.00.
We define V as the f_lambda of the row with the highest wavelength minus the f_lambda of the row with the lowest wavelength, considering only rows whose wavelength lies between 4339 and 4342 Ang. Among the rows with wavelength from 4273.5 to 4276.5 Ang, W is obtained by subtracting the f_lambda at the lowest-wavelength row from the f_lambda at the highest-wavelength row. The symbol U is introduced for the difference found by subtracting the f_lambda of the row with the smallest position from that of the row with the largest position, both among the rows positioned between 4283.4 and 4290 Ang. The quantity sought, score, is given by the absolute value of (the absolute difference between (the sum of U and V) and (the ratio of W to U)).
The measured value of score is 2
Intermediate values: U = -1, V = -2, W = 1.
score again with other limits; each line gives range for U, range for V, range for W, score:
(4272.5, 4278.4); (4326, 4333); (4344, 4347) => 13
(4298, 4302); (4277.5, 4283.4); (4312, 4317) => 0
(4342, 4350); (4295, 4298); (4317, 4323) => 2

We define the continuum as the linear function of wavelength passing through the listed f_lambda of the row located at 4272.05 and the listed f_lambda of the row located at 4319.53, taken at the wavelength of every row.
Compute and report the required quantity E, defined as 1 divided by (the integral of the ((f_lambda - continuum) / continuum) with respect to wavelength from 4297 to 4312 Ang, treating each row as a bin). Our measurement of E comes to -0.70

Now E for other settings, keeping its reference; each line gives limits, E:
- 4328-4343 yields 1.67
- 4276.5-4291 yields -2.77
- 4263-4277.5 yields -0.72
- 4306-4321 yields -0.72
